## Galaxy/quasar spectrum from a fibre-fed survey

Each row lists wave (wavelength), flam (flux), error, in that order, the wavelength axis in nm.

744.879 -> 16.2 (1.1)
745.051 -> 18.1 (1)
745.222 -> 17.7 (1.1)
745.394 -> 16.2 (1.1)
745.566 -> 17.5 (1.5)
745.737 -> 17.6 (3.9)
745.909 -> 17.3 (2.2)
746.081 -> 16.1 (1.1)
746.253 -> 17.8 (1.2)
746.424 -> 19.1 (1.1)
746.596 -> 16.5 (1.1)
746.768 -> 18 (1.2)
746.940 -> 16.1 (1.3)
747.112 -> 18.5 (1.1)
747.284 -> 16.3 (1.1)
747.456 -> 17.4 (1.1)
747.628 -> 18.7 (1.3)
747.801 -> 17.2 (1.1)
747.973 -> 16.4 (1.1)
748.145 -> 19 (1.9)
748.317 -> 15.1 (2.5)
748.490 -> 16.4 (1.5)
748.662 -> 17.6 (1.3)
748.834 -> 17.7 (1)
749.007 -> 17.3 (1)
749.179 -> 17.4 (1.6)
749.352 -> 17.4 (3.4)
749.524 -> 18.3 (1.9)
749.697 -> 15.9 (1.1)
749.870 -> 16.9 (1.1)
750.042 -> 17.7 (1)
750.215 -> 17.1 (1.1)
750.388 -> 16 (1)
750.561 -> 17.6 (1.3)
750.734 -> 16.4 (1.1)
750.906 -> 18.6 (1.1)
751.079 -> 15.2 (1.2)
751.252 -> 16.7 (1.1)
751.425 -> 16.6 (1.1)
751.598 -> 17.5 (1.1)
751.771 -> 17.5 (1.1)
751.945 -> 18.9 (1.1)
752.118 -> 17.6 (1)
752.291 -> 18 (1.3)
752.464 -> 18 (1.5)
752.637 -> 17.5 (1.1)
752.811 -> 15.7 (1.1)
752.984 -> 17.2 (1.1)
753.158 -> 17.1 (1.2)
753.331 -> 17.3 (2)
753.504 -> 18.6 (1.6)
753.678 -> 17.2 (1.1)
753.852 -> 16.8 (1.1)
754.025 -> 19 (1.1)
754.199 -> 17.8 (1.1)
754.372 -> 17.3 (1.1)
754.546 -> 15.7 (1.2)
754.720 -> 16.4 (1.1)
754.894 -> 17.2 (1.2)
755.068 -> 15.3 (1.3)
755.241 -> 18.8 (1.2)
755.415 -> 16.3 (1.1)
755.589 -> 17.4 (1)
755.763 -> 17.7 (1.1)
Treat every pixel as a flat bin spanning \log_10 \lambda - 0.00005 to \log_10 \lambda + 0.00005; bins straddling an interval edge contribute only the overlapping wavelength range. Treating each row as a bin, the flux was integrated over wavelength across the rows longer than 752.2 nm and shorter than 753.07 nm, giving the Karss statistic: 15.0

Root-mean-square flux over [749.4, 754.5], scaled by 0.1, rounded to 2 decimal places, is 1.73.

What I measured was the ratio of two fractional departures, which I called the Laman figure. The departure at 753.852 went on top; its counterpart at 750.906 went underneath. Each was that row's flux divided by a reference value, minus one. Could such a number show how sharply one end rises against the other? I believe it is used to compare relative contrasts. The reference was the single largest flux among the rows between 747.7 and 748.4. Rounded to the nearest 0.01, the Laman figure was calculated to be 5.50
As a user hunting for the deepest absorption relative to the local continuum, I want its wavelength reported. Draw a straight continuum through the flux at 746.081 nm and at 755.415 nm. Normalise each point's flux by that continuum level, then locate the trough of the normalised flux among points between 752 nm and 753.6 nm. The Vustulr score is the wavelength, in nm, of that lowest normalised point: 752.811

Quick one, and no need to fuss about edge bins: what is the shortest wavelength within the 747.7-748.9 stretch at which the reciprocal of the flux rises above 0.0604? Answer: 747.973 nm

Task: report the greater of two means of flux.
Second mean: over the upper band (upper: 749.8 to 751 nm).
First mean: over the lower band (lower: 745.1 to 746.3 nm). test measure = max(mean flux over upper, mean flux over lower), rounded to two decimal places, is 17.19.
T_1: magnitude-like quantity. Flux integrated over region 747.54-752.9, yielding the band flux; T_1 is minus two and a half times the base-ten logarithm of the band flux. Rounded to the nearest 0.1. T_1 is -4.9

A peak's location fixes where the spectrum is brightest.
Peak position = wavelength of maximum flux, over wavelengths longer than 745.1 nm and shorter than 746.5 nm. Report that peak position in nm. 746.424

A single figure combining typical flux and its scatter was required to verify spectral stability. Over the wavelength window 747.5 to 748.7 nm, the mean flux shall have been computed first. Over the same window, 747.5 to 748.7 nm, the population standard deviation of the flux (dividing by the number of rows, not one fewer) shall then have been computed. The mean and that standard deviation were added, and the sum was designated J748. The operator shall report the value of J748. 18.5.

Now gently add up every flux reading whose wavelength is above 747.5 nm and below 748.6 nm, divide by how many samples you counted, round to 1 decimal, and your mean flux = 17.1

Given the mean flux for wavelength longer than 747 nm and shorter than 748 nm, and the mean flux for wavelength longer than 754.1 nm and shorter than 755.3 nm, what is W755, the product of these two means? 295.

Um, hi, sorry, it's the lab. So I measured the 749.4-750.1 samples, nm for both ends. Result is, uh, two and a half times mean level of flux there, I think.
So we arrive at 43.0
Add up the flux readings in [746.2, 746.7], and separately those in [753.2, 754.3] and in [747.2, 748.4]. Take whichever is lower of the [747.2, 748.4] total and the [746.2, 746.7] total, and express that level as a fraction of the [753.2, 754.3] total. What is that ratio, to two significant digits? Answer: 0.50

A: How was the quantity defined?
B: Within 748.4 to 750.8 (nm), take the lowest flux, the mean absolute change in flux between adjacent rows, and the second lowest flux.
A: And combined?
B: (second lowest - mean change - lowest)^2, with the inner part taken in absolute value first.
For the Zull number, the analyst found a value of 0.6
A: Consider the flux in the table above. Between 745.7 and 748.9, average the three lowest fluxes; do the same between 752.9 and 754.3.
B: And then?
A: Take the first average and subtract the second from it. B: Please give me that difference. -1.3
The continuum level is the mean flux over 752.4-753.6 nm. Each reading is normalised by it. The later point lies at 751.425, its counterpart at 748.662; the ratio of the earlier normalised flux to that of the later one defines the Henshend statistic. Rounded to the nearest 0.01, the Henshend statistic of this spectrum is 1.06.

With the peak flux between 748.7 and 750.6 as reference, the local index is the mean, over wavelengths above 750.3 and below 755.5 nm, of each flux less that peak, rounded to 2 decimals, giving -1.11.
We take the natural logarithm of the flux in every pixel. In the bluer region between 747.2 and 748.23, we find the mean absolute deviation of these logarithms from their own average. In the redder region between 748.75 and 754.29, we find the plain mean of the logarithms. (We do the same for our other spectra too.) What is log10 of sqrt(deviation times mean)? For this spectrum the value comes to -0.420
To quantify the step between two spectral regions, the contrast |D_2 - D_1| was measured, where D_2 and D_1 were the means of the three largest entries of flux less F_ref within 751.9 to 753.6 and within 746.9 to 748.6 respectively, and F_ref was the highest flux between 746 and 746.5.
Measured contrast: 0.2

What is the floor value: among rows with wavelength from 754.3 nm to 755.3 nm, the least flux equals 15.3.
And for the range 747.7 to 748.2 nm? 16.4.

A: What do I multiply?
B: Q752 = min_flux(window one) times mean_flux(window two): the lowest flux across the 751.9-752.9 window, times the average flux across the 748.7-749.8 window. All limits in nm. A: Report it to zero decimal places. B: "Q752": 272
